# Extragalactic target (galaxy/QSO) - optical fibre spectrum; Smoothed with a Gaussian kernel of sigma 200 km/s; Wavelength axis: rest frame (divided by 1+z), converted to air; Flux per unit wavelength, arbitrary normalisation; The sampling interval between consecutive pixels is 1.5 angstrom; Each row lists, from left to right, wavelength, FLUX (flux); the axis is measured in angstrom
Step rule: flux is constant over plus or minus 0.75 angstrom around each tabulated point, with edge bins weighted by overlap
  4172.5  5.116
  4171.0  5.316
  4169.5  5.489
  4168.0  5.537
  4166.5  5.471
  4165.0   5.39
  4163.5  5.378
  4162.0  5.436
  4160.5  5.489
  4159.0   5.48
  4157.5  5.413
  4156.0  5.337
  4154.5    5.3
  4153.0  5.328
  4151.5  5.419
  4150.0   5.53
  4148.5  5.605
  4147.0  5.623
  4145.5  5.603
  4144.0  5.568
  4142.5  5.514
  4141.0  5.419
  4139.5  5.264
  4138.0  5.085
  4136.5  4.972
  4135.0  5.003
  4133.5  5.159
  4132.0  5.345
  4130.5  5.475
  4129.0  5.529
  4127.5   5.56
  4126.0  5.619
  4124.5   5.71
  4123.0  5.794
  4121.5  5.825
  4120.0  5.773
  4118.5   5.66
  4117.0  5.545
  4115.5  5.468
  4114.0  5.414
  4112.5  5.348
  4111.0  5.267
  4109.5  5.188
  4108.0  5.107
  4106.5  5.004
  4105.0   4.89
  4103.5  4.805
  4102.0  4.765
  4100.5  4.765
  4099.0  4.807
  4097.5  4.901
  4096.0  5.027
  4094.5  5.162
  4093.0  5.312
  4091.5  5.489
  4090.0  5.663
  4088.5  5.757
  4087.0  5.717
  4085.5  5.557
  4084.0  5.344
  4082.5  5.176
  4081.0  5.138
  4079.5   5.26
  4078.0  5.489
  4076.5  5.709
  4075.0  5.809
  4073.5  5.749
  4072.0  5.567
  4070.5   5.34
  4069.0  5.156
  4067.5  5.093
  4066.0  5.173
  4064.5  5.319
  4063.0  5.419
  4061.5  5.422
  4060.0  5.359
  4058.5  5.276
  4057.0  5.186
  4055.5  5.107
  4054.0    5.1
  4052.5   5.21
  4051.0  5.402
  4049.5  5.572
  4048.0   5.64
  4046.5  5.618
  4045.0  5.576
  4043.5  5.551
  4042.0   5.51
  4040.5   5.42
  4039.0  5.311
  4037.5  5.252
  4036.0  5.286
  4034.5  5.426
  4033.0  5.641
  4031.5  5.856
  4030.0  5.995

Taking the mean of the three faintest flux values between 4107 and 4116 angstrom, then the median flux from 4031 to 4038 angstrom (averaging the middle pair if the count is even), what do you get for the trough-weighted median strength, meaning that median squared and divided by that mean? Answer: 5.68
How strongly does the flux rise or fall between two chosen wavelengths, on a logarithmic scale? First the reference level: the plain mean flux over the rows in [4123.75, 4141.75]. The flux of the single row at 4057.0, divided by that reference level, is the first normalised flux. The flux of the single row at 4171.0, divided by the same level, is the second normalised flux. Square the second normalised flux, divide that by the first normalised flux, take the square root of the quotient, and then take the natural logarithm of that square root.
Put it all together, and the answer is 0.01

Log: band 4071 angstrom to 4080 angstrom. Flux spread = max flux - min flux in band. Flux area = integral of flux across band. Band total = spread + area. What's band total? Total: 50.9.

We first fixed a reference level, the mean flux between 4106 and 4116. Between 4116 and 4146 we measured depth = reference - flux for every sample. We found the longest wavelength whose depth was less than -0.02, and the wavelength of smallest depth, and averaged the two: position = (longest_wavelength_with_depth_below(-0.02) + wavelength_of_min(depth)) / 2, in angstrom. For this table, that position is 4133.5 angstrom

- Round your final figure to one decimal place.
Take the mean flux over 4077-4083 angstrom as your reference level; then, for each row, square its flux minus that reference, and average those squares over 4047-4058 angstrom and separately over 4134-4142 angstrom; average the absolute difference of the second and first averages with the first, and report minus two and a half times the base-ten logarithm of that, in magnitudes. 4.1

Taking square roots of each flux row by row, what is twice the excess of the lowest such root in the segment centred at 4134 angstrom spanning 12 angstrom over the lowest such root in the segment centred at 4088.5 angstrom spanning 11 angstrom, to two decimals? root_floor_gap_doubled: -0.15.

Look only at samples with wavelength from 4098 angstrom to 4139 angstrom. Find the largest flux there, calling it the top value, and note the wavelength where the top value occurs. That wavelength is 4121.5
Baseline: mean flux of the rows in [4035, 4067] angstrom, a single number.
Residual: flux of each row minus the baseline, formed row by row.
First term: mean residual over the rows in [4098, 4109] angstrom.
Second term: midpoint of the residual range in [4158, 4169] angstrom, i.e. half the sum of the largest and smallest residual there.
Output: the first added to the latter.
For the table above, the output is -0.4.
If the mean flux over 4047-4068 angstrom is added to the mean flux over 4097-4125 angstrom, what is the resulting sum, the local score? 10.6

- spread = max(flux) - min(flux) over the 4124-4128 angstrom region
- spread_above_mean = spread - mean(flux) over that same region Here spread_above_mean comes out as -5.48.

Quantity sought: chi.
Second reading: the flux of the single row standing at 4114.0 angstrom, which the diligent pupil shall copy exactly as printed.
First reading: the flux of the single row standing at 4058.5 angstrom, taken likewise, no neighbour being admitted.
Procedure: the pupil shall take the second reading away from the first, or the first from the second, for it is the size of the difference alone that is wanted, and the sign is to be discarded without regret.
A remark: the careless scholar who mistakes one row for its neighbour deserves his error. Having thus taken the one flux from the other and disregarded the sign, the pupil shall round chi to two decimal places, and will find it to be 0.14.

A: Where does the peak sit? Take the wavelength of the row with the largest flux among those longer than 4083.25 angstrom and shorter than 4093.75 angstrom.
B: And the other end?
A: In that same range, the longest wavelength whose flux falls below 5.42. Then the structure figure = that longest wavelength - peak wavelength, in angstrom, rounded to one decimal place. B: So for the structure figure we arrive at 4.5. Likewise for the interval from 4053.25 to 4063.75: 1.5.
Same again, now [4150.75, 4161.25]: -3.0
